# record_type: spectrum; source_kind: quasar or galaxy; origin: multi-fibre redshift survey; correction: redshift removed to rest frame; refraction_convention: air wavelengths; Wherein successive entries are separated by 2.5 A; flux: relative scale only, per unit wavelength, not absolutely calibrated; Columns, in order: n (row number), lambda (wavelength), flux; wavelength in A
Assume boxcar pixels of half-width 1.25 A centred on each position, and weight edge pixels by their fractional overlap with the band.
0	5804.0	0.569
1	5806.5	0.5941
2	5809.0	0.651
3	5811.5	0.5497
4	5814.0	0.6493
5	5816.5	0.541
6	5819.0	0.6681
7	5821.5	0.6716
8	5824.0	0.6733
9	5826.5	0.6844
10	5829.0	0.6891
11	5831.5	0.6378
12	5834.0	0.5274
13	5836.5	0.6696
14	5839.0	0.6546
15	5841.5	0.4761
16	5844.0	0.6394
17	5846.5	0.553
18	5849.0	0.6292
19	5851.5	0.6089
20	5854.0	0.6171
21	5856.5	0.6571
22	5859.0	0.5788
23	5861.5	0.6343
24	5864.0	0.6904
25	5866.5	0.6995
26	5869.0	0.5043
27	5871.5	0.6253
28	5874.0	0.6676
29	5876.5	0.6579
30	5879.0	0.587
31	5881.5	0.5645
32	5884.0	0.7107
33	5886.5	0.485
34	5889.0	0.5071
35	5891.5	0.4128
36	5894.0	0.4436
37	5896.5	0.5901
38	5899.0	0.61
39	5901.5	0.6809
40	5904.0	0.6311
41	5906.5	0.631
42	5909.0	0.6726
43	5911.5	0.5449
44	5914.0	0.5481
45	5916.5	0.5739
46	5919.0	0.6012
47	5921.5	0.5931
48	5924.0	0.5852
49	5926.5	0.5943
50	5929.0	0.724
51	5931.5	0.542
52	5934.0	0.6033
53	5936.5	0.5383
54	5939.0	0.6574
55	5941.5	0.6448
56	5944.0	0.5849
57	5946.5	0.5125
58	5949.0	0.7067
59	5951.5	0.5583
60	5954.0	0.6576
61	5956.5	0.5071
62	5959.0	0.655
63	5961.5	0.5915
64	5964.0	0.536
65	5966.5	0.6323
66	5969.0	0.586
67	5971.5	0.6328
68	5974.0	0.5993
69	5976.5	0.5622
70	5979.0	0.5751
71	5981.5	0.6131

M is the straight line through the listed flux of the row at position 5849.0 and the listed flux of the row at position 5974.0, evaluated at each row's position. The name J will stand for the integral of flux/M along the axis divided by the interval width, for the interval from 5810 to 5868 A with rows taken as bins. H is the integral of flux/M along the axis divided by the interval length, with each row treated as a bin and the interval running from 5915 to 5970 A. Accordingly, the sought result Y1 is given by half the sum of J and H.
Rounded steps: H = 0.99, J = 0.99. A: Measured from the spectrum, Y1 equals 0.989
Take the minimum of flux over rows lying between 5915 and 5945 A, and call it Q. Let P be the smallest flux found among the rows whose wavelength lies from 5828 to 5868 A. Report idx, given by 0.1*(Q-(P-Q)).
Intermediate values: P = 0.4761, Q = 0.5383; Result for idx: 0.060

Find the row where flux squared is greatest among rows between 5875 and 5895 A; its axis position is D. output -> 5884.0 A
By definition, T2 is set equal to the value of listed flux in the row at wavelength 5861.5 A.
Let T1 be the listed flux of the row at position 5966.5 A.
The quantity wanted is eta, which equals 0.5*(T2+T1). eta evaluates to 0.633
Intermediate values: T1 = 0.6323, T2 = 0.6343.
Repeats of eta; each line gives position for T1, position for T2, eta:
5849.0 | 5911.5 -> 0.587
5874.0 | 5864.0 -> 0.679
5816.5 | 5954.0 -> 0.599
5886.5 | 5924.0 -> 0.535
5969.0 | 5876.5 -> 0.622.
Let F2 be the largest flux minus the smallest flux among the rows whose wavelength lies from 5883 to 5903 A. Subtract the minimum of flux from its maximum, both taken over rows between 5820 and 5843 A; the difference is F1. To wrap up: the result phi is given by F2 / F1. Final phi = 1.4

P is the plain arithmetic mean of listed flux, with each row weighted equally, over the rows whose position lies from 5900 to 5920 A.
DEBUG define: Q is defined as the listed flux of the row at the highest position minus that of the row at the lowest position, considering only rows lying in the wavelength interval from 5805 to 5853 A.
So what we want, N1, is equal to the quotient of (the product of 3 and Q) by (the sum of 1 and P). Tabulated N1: 0.03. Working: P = 0.610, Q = 0.01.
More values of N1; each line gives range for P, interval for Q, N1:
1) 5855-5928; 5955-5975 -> 0.17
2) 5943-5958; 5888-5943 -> 0.26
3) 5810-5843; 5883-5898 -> -0.22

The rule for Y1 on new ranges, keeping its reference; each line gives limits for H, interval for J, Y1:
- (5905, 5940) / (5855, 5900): 0.965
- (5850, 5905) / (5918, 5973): 0.977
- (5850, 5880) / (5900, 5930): 1.002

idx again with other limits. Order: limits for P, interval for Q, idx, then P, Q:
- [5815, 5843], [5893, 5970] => 0.041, 0.4761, 0.4436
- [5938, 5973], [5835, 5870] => 0.045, 0.5071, 0.4761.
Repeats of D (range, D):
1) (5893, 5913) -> 5901.5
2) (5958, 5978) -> 5959.0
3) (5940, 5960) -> 5949.0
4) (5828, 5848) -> 5829.0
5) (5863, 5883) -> 5866.5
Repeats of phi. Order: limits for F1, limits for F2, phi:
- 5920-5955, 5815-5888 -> 1.1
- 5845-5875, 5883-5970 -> 1.6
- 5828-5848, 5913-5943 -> 0.9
